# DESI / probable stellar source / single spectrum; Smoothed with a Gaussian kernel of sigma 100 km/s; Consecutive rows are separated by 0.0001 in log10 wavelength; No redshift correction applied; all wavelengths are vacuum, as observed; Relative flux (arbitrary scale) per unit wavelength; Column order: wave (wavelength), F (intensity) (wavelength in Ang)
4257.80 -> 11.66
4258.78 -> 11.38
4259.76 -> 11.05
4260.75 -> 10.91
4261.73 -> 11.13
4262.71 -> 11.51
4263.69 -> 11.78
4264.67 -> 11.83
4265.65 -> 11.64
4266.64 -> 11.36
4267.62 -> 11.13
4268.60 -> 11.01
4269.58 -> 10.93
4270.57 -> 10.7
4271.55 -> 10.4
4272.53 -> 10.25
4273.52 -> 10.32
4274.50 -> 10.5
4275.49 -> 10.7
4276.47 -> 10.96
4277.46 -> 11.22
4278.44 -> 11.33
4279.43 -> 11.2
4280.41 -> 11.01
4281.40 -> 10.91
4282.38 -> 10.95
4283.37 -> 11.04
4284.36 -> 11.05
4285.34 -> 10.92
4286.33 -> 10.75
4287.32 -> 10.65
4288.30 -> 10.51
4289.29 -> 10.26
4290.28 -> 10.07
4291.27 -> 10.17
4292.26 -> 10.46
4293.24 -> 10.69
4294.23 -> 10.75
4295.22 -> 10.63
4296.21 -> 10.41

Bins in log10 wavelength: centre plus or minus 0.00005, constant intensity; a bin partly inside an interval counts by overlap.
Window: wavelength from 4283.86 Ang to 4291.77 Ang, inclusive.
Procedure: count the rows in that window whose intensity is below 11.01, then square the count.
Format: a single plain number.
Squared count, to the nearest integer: 49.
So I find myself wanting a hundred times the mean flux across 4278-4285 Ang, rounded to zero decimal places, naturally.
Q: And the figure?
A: 1107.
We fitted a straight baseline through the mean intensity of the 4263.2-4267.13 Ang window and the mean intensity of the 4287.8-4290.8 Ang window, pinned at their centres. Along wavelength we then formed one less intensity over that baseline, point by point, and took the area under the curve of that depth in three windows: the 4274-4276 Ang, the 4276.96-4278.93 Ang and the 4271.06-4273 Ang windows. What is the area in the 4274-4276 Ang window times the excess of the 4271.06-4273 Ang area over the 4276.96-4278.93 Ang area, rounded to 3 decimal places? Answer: 0.020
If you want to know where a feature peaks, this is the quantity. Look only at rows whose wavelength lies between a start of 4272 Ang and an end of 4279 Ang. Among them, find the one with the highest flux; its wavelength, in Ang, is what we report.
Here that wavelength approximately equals 4278.44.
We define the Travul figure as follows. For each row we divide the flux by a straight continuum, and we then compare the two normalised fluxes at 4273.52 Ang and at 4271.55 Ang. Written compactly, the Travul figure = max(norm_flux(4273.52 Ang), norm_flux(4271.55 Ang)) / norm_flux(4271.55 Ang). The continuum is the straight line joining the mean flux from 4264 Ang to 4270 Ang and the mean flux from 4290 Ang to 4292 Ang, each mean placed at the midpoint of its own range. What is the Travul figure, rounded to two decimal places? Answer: 1.00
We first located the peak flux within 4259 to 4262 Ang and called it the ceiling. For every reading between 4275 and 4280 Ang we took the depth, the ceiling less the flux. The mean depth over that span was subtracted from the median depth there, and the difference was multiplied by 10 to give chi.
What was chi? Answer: -1.2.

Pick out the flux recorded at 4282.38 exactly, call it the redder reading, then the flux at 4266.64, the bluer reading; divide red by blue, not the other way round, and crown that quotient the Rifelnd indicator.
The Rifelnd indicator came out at 0.96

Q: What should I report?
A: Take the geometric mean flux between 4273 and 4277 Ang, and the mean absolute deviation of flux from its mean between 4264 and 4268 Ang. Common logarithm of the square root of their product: 0.21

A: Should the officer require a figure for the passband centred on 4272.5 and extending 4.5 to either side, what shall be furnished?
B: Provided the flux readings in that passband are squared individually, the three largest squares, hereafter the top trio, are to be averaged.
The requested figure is 120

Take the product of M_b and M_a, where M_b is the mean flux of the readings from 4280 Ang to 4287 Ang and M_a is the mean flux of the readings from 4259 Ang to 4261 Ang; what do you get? 120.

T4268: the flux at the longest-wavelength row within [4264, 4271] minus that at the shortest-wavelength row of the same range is -1.1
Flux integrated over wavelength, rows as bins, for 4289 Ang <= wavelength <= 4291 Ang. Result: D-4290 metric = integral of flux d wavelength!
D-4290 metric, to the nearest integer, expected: 20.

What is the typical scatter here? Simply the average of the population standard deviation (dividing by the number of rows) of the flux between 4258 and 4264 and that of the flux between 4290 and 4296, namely 0.28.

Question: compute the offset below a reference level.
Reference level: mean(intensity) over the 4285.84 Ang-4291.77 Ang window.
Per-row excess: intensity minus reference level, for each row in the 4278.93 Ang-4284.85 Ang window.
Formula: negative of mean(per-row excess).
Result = -0.6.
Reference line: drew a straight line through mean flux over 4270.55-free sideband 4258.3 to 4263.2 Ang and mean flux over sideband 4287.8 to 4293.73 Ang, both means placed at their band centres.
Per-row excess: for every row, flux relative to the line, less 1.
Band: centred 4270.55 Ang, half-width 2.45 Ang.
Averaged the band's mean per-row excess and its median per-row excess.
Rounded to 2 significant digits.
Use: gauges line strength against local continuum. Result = -0.022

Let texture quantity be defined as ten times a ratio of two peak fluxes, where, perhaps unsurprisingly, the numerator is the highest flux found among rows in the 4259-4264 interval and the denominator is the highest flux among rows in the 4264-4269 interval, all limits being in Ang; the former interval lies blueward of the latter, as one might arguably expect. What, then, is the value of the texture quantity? 10.0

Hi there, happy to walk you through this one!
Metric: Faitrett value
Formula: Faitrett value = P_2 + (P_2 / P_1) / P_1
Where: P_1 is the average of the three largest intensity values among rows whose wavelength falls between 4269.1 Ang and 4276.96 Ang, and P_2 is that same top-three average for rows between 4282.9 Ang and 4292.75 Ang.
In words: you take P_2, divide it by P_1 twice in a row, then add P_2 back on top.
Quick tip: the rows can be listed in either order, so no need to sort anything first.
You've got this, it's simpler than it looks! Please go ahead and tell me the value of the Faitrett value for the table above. 11.1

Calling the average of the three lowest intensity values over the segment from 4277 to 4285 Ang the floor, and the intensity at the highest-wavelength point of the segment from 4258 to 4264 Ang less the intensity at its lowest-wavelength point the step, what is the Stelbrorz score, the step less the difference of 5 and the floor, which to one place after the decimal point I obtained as 6.4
